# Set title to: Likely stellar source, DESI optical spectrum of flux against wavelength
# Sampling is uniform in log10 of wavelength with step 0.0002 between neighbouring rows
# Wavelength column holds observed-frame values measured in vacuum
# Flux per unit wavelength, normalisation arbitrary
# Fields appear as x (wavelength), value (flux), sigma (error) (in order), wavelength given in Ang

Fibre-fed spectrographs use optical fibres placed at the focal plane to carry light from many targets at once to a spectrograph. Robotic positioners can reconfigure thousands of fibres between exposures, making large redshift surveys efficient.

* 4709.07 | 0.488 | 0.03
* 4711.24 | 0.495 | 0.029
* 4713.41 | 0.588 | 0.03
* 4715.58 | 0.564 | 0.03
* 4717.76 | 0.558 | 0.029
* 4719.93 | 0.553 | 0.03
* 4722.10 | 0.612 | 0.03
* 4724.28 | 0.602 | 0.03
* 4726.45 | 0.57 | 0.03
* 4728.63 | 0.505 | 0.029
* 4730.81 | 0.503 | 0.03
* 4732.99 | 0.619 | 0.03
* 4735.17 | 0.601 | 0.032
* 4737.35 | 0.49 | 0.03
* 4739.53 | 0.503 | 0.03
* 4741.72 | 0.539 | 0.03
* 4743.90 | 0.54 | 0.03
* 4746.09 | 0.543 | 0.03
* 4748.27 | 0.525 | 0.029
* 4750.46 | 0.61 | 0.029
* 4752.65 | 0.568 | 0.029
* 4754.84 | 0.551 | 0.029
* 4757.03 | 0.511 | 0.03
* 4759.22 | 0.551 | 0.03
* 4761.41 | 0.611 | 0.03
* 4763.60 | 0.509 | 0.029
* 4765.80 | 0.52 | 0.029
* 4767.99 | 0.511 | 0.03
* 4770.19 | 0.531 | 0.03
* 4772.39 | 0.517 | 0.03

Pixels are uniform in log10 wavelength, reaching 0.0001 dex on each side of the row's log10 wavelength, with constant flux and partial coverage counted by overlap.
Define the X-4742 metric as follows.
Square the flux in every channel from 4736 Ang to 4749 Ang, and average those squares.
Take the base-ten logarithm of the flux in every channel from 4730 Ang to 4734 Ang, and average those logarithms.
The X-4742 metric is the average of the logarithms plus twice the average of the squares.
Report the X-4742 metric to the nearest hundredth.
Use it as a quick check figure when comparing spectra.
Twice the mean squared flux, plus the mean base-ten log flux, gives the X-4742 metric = 0.30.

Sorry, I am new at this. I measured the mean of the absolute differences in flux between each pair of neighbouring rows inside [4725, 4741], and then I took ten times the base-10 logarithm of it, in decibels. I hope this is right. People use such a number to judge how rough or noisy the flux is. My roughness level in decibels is -12.7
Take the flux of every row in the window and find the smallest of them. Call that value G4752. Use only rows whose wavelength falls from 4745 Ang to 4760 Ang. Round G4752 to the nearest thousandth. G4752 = 0.511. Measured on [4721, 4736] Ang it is 0.503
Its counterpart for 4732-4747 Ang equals 0.490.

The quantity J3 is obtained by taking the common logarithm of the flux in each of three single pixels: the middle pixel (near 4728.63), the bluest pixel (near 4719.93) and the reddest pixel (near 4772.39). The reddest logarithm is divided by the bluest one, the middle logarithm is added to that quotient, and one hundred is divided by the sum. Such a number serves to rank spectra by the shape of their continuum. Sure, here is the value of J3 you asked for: 122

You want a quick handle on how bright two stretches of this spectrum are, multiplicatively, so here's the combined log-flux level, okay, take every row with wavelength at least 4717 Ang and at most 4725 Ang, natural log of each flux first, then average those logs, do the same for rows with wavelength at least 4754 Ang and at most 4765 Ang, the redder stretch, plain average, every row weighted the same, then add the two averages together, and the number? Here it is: -1.15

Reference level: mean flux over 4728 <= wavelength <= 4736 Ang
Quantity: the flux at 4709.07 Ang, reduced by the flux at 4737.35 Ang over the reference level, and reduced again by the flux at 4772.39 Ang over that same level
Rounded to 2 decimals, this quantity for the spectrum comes -1.32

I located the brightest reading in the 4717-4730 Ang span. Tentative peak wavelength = 4722.10 Ang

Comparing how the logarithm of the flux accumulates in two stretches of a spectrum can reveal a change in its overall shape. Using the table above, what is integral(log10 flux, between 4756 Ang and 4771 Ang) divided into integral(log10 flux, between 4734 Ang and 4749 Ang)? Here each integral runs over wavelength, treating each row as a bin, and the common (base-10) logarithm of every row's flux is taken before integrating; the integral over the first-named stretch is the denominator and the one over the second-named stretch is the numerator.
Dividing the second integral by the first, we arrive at 1.00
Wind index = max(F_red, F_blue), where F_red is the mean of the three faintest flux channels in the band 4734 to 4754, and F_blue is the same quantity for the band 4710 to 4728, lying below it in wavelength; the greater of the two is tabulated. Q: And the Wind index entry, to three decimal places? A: 0.535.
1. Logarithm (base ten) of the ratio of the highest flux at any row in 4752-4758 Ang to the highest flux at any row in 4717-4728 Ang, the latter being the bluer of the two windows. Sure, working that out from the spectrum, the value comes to -0.032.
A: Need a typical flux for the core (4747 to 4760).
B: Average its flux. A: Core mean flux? 0.55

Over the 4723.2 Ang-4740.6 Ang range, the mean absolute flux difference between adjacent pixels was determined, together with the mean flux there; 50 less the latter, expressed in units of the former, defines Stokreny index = 970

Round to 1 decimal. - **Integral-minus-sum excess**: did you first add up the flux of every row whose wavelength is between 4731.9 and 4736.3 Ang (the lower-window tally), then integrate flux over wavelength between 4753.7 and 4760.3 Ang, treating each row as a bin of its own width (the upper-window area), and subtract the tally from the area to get 2.3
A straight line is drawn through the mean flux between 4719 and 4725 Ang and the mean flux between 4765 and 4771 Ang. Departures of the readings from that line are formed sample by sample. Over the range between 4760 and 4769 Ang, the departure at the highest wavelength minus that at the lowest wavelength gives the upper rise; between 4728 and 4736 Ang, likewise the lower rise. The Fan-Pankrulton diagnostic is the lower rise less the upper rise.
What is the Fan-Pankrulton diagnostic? 0.20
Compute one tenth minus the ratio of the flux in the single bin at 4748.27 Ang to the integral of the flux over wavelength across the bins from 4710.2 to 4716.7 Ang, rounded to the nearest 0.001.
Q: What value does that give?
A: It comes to -0.047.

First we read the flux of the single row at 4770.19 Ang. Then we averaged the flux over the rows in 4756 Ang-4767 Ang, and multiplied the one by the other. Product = 0.287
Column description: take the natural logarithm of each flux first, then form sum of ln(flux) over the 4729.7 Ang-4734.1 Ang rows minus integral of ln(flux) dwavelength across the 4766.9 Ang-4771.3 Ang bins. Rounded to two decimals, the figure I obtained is 1.70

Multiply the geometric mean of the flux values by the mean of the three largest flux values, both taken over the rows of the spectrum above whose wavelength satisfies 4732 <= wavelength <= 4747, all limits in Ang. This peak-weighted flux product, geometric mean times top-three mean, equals 0.3209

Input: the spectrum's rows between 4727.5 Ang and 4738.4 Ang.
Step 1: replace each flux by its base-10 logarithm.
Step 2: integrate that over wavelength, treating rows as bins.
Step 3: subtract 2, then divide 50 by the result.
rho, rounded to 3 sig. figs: -10.2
